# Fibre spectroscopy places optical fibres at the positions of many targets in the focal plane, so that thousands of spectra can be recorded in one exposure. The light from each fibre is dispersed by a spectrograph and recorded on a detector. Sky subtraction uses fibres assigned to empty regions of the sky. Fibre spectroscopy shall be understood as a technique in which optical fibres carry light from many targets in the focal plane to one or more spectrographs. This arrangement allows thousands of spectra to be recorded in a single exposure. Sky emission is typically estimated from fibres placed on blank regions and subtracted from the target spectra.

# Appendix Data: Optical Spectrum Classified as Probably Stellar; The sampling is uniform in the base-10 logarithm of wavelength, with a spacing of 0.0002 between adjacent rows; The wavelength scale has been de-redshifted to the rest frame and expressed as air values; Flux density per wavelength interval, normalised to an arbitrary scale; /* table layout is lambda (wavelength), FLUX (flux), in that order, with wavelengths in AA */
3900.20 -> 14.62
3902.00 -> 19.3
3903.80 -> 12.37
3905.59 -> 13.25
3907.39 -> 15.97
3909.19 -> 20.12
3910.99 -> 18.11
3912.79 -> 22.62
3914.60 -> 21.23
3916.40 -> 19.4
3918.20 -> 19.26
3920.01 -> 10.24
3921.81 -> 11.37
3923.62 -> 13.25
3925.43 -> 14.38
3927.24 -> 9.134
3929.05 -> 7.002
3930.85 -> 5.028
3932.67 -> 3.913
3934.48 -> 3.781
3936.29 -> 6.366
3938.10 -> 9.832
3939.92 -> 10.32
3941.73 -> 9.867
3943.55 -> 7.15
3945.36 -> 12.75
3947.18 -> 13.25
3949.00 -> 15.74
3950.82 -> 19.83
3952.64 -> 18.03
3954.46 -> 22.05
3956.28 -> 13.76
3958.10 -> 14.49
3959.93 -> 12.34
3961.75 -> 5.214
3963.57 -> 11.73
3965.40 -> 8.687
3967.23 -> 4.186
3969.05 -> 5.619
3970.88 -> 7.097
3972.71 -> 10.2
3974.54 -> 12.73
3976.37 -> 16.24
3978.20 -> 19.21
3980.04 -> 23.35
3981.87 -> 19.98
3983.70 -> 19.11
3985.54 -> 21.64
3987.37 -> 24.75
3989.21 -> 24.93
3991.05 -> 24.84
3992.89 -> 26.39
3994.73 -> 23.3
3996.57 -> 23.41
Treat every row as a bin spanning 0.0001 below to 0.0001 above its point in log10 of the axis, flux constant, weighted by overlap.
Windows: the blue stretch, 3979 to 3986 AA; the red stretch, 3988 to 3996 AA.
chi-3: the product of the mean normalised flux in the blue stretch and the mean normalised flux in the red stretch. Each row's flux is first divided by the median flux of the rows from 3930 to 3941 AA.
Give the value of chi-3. 16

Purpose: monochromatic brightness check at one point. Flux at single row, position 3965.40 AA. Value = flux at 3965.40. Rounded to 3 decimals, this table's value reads 8.687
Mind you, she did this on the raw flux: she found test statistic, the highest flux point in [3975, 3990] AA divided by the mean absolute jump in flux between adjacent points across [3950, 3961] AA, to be 7.3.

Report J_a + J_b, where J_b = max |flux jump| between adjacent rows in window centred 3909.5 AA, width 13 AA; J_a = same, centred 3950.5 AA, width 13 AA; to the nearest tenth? 12.8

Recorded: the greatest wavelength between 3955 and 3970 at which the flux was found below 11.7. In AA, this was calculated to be 3969.05 AA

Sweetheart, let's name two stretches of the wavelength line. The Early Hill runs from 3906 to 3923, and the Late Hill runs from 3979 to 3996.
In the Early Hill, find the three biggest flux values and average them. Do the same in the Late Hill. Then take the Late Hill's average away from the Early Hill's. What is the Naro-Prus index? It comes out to -4.1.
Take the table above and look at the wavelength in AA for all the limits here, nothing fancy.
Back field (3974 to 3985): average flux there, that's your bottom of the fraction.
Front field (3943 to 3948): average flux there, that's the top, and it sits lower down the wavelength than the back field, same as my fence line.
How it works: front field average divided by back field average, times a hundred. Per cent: 60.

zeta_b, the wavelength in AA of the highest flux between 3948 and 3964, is 3954.46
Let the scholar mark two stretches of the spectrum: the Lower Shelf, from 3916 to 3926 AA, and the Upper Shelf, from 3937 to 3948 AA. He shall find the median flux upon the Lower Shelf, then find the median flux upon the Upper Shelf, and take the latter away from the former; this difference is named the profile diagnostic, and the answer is 4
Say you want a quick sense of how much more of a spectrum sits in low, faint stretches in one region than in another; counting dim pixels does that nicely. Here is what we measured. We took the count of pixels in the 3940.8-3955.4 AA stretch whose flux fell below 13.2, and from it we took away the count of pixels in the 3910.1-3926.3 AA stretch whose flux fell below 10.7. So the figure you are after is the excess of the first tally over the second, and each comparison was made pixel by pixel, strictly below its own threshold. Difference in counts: 2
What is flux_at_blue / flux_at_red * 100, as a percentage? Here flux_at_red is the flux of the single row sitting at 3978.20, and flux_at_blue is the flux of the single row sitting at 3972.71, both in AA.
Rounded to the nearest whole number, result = 53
